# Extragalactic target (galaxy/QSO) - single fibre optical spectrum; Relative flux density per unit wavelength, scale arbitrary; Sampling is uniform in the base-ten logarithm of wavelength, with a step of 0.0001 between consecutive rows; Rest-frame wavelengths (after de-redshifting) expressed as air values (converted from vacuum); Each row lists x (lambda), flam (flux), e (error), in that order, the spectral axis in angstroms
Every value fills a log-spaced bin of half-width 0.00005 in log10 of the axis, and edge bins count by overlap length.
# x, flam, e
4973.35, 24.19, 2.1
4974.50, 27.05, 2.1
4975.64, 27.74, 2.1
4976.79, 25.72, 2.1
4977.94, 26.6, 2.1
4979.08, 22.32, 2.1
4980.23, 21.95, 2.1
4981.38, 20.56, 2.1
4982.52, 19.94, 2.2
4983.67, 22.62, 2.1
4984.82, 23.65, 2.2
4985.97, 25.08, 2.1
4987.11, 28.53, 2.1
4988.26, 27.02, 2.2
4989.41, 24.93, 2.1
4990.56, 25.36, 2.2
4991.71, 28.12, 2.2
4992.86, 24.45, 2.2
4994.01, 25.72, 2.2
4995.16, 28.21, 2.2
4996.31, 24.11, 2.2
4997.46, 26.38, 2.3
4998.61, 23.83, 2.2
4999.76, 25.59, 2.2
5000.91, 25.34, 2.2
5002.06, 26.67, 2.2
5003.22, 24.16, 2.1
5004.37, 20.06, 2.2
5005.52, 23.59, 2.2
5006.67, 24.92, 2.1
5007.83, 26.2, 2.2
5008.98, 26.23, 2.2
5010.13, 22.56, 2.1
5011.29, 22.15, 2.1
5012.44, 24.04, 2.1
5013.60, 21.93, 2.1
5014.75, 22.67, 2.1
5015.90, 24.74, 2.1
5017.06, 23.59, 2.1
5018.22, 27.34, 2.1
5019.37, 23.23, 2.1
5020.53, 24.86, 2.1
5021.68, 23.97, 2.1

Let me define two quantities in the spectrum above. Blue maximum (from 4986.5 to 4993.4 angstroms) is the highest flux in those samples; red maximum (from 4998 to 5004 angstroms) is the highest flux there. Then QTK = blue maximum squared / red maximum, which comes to 31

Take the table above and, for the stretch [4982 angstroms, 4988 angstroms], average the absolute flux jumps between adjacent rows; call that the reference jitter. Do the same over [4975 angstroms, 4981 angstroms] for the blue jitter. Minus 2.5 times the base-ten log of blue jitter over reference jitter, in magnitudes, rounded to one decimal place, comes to 0.1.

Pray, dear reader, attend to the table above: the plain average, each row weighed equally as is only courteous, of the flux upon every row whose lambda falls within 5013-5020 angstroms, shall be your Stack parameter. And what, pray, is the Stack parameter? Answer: 23.9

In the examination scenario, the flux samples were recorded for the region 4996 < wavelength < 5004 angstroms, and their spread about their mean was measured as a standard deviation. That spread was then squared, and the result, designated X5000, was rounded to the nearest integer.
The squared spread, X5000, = 1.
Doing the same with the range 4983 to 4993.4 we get 4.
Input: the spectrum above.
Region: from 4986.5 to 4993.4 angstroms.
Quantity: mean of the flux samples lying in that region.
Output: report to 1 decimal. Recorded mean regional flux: 26.4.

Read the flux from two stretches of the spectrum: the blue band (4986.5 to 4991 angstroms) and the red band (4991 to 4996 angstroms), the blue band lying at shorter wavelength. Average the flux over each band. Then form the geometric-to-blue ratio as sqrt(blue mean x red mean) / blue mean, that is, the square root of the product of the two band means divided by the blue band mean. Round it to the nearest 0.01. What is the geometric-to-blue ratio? 1.00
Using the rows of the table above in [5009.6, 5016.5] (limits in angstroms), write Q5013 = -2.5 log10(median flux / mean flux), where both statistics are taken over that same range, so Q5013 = 0.019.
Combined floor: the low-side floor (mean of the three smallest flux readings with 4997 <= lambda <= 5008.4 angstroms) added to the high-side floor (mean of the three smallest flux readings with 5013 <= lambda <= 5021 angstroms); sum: 45.1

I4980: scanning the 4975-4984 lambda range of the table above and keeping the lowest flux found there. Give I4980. 19.94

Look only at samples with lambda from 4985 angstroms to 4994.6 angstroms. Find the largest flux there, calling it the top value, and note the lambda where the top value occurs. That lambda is 4987.11 angstroms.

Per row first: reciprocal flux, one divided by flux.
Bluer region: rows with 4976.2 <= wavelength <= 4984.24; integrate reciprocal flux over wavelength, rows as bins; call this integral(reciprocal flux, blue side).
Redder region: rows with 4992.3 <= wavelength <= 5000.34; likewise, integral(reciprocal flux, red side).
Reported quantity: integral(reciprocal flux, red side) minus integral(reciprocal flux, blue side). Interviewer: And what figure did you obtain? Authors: -0.04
